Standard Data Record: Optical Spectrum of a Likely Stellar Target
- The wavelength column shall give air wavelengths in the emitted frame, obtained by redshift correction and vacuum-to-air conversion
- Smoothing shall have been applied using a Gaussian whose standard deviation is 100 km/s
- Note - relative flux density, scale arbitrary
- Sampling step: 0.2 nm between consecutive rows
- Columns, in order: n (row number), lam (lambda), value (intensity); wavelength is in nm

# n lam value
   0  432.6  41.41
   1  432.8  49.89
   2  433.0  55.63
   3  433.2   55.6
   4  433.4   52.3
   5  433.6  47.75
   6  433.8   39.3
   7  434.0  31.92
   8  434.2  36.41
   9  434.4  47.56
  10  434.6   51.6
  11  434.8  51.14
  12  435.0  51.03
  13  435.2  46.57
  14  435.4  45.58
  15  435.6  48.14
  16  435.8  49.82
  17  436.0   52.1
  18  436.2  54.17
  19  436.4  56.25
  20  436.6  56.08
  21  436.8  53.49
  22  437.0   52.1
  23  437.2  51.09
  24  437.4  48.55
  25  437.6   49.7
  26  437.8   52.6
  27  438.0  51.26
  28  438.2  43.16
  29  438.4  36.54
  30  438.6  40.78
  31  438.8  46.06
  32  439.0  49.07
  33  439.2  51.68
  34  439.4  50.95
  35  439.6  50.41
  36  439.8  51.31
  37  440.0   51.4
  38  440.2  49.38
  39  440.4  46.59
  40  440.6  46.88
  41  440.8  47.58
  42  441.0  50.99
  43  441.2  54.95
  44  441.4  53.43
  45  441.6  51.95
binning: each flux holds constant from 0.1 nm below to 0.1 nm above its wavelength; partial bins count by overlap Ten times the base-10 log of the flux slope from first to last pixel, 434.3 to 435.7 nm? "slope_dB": -3.2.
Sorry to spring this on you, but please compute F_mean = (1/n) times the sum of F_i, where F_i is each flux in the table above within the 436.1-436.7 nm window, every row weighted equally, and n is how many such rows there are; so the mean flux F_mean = 55.5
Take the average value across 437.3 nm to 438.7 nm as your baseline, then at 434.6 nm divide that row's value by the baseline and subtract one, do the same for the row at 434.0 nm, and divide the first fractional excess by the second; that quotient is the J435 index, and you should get -0.4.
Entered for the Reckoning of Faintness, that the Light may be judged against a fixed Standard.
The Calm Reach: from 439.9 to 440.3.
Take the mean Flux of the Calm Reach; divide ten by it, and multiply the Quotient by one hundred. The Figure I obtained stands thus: 19.85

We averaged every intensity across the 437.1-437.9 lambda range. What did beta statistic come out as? 50.5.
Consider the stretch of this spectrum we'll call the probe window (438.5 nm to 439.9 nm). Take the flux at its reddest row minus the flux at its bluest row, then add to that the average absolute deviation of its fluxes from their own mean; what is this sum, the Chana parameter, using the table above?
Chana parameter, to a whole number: 13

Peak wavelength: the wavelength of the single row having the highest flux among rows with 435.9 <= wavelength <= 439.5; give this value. 436.4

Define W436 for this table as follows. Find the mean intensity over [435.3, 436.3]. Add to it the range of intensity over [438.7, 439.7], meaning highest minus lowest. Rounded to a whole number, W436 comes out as 56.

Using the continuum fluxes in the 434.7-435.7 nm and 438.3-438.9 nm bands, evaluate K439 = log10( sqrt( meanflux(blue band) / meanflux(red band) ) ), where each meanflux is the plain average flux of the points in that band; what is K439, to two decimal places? 0.04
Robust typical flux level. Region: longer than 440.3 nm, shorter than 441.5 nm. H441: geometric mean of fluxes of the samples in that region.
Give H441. 50.0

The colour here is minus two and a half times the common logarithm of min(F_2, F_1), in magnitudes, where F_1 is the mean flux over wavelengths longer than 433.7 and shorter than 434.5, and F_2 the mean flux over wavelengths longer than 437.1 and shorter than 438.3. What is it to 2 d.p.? -3.97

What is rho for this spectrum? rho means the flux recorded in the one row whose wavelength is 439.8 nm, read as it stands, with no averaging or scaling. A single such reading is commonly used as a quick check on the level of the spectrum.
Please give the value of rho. 51.31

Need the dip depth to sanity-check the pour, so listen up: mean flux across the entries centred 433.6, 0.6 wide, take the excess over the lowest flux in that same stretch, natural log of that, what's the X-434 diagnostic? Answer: 2.0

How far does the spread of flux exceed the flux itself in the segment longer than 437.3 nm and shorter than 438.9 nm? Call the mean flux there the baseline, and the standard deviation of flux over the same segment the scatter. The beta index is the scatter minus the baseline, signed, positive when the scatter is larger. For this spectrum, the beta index -41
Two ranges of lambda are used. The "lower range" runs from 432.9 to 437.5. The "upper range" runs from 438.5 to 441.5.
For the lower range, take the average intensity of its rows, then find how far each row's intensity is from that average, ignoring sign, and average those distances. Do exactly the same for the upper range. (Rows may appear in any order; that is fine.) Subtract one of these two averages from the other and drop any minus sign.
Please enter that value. 1.9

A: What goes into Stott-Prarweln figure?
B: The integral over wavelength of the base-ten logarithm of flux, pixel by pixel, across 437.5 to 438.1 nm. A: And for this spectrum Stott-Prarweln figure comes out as 1.03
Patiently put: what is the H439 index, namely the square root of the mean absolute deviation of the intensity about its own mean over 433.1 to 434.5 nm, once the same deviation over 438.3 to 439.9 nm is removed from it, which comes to 1.7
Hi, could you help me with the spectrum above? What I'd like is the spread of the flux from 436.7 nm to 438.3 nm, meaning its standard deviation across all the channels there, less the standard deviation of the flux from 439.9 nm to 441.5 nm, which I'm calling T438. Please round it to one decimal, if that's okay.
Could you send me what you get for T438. 0.2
